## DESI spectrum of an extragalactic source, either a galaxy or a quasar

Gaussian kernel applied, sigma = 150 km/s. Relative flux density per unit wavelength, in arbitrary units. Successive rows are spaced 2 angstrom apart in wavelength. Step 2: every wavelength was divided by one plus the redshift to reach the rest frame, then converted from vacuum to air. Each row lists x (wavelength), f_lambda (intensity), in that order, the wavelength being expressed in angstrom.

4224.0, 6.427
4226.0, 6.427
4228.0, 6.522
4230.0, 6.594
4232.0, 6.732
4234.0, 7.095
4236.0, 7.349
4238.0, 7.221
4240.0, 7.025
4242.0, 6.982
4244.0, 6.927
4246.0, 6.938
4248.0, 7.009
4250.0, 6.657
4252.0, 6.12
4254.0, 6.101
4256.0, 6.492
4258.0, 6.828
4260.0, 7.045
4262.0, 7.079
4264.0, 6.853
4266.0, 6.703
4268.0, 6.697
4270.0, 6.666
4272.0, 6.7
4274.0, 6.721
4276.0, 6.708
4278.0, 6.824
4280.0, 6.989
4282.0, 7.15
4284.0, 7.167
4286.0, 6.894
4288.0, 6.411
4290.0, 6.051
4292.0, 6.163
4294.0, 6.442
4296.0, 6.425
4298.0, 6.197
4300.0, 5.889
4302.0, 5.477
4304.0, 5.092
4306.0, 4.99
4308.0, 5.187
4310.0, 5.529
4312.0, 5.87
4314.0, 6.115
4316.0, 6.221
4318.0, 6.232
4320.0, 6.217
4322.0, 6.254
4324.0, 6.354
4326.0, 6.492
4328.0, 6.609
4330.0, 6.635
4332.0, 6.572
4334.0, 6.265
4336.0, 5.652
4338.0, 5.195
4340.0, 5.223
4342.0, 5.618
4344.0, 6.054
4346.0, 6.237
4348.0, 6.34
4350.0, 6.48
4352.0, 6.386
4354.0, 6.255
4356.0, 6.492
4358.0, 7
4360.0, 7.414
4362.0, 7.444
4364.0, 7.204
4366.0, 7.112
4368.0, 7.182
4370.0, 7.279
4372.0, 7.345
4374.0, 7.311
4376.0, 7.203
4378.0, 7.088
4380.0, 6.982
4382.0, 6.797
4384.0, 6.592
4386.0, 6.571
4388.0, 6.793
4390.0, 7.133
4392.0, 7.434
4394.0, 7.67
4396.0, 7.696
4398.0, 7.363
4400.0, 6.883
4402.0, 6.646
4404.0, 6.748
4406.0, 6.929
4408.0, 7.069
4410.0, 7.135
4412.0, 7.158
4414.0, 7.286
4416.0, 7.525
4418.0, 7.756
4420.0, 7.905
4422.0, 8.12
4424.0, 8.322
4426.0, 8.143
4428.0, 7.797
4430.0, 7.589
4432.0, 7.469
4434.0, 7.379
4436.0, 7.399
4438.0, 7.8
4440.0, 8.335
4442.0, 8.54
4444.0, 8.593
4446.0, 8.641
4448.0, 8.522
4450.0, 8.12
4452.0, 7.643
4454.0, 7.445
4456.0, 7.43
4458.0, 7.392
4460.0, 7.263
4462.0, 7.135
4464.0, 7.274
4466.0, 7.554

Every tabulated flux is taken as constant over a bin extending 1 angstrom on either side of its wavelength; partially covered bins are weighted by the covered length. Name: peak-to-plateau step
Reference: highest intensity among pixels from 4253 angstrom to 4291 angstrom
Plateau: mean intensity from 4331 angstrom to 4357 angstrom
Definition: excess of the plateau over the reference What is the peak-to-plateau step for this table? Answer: -1.1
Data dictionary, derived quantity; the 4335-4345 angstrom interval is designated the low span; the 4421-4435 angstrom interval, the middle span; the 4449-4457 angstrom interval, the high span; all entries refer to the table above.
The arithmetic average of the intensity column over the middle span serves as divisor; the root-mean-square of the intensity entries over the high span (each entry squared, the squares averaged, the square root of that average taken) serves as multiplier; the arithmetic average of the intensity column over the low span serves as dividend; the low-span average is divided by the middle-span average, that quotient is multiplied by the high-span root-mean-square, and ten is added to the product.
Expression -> 15.4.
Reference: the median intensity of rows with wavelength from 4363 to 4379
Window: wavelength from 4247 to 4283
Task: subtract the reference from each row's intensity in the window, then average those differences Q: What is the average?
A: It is -0.46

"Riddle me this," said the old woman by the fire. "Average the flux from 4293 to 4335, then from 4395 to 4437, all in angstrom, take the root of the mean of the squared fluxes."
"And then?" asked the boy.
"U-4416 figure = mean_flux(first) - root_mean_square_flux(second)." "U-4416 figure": -1.41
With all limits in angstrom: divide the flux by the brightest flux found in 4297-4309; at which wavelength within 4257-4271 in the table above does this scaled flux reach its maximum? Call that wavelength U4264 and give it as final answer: 4262.0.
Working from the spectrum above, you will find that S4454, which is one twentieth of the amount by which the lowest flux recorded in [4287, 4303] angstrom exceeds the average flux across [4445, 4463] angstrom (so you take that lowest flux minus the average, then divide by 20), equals -0.11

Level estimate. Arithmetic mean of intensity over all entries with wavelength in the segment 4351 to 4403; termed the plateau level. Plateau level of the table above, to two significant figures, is 7.0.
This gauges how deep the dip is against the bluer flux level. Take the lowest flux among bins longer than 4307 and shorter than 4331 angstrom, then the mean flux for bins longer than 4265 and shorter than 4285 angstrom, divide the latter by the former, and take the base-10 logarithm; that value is 0.12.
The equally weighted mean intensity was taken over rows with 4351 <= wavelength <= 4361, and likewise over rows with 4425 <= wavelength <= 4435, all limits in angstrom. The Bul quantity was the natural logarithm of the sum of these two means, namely 2.67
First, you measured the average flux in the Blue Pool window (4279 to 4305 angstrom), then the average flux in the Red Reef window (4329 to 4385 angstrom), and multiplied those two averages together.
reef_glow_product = 41.9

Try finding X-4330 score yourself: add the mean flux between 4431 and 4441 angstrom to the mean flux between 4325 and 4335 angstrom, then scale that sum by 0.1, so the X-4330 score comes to 1.42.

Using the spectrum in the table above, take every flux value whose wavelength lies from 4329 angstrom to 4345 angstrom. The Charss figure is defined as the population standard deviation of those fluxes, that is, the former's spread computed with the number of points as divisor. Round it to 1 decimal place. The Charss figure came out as 0.5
